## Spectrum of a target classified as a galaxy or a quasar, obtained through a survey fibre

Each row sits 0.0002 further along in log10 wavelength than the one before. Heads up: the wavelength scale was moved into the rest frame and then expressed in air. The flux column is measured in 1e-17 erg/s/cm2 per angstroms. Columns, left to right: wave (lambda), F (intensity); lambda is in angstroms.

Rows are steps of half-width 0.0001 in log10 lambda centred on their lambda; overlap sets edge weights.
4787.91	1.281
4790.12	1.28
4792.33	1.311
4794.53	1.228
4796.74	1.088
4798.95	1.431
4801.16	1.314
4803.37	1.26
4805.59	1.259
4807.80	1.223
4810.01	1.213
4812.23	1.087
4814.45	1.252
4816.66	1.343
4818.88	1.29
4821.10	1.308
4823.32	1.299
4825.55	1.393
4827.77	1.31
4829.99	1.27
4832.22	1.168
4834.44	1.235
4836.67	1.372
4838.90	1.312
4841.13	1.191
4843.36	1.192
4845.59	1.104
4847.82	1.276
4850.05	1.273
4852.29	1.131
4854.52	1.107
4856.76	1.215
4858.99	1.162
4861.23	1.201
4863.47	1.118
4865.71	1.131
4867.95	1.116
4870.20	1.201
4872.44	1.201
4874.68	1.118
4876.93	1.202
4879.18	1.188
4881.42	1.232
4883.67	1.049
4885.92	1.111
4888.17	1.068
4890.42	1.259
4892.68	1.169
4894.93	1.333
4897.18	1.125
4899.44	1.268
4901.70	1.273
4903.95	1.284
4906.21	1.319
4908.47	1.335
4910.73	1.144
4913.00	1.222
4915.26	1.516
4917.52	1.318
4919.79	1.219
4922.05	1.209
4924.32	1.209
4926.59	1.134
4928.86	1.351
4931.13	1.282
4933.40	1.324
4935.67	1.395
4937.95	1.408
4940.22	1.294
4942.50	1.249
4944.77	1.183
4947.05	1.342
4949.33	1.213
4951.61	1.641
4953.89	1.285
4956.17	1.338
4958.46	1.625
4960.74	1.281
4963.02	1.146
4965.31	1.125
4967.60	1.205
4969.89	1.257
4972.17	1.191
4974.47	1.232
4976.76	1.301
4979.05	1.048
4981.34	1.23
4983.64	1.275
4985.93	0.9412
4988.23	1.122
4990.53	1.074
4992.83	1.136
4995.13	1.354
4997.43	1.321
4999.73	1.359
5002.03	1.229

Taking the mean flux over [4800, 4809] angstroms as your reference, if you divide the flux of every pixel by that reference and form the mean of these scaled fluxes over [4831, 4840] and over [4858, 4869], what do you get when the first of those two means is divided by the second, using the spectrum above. 1.11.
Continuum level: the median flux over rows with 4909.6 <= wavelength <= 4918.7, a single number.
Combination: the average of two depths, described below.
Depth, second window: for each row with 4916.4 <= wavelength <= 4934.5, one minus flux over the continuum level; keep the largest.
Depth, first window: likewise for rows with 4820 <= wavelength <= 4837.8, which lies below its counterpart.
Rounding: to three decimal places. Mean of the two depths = 0.094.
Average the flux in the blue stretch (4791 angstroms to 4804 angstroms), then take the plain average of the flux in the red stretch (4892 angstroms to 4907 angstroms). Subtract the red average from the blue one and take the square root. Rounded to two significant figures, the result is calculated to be 0.14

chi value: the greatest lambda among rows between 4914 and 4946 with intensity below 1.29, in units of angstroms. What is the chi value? 4944.77 angstroms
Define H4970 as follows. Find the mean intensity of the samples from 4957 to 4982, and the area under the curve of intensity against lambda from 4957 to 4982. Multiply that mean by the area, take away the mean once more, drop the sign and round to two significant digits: 37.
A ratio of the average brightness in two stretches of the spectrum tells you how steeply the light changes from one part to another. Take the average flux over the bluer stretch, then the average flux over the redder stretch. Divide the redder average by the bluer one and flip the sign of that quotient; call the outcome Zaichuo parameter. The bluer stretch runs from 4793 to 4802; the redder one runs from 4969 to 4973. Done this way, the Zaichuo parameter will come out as -0.97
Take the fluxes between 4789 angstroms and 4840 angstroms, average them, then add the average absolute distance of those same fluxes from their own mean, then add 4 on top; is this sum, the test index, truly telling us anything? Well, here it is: 5.33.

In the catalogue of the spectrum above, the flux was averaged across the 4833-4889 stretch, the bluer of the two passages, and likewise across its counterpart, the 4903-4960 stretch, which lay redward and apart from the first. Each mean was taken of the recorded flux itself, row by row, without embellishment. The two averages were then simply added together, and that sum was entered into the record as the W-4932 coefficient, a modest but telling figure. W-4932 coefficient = 2.49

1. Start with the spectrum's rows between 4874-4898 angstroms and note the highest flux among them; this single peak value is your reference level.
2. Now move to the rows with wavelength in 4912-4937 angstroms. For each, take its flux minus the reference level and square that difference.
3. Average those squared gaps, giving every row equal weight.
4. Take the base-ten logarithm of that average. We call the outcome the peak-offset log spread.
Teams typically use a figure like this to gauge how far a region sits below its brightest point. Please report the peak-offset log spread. -1.91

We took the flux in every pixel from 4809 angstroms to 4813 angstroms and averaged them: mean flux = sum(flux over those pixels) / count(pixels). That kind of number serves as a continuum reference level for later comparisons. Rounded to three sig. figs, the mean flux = 1.15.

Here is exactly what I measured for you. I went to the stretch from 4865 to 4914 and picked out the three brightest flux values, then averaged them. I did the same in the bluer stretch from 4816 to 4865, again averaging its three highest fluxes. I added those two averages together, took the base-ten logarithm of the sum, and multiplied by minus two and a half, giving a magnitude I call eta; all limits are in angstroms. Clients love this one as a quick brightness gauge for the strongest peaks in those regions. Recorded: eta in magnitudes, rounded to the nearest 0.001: -1.078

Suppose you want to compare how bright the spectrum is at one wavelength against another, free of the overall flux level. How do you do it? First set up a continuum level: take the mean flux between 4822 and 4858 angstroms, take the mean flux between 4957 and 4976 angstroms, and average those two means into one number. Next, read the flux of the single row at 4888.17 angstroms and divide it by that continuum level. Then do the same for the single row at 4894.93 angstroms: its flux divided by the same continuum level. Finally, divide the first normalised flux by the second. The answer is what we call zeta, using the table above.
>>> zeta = 0.80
